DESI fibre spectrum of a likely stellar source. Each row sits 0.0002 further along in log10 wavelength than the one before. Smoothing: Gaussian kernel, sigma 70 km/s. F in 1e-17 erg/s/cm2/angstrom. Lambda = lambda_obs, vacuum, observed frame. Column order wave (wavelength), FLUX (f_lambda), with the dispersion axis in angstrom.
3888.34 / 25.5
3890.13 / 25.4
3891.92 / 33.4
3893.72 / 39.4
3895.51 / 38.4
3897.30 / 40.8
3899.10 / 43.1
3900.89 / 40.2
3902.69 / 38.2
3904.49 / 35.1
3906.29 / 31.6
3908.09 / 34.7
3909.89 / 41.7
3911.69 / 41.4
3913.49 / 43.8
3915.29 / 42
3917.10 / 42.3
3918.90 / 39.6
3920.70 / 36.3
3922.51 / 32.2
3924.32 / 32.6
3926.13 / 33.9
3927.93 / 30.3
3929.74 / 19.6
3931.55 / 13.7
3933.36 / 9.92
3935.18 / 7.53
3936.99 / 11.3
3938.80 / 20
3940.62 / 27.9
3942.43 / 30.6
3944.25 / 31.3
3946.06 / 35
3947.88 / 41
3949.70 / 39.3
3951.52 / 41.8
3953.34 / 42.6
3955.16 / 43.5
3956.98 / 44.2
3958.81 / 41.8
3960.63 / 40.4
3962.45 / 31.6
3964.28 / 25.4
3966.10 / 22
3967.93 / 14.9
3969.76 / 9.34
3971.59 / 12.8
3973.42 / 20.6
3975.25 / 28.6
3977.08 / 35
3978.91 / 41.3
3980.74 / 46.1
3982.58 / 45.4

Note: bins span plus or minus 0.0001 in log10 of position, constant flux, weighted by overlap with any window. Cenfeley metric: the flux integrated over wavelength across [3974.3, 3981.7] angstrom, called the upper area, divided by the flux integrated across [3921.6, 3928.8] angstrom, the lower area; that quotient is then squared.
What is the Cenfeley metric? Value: 1.4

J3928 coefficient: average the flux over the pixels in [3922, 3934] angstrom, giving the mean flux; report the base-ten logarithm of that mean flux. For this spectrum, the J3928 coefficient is 1.39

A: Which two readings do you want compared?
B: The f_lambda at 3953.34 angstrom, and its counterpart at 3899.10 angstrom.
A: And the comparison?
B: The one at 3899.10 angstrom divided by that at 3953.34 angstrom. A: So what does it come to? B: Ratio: 1.0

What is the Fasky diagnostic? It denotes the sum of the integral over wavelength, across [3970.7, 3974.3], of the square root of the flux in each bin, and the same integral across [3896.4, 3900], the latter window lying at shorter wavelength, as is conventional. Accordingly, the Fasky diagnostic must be 38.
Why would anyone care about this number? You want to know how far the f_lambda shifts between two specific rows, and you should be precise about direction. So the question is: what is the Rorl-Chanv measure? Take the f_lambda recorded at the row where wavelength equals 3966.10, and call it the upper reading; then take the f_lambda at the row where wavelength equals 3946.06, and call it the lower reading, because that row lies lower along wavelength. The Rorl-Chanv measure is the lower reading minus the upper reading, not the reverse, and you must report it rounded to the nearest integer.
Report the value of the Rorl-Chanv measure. 13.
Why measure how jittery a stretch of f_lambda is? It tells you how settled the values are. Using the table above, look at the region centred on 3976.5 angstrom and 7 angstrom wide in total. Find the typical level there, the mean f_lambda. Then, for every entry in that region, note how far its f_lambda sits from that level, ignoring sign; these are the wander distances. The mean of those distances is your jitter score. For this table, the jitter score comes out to 6.8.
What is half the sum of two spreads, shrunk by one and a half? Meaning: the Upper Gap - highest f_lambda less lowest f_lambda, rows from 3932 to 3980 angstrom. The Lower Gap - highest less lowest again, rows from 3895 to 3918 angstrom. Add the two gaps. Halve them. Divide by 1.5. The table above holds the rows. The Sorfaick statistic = 16.3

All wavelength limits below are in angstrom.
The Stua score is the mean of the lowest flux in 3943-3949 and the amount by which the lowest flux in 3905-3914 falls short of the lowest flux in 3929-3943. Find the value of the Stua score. 3.6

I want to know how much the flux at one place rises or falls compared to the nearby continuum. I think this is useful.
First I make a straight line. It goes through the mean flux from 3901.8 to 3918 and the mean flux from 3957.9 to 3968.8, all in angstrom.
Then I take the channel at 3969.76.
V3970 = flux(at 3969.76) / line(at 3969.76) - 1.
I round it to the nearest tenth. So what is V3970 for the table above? -0.7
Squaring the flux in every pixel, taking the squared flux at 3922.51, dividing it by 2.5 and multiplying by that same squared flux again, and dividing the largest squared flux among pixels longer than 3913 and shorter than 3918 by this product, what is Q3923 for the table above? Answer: 0.0045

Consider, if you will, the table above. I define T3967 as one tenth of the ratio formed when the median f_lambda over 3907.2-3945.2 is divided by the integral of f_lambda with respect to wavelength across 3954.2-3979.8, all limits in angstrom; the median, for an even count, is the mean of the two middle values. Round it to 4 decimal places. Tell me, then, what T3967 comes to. 0.0043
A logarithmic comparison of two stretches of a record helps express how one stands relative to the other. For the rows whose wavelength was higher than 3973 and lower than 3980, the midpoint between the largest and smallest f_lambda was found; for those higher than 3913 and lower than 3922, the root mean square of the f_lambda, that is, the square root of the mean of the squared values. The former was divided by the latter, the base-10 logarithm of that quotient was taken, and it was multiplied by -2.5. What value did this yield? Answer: 0.3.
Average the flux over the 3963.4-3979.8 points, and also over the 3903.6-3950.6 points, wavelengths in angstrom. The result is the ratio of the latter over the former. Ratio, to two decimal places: 1.33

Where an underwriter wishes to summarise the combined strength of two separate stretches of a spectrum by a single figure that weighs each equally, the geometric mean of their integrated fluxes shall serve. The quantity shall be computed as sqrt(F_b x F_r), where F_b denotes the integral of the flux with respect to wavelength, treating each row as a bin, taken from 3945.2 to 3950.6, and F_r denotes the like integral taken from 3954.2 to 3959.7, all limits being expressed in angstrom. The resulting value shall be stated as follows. 222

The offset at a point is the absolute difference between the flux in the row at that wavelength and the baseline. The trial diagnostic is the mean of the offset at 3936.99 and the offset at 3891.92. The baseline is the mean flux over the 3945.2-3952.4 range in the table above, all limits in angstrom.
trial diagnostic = 17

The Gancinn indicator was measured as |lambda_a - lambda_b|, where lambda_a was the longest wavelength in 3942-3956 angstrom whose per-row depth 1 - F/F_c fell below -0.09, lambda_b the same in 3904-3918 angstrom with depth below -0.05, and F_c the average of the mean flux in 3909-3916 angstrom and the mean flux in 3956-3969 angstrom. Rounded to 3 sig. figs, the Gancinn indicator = 38.1 angstrom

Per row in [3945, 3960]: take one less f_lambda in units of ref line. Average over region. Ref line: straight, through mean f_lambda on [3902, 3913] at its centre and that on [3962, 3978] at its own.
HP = -0.57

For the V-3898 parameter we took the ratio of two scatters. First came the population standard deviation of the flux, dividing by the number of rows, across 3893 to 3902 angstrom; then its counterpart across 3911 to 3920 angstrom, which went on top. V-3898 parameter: 0.9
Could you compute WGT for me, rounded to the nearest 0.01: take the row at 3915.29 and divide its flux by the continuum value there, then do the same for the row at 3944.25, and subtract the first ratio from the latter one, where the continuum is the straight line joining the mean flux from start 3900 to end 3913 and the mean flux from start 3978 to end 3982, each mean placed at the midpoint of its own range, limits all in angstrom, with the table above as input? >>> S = -0.33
